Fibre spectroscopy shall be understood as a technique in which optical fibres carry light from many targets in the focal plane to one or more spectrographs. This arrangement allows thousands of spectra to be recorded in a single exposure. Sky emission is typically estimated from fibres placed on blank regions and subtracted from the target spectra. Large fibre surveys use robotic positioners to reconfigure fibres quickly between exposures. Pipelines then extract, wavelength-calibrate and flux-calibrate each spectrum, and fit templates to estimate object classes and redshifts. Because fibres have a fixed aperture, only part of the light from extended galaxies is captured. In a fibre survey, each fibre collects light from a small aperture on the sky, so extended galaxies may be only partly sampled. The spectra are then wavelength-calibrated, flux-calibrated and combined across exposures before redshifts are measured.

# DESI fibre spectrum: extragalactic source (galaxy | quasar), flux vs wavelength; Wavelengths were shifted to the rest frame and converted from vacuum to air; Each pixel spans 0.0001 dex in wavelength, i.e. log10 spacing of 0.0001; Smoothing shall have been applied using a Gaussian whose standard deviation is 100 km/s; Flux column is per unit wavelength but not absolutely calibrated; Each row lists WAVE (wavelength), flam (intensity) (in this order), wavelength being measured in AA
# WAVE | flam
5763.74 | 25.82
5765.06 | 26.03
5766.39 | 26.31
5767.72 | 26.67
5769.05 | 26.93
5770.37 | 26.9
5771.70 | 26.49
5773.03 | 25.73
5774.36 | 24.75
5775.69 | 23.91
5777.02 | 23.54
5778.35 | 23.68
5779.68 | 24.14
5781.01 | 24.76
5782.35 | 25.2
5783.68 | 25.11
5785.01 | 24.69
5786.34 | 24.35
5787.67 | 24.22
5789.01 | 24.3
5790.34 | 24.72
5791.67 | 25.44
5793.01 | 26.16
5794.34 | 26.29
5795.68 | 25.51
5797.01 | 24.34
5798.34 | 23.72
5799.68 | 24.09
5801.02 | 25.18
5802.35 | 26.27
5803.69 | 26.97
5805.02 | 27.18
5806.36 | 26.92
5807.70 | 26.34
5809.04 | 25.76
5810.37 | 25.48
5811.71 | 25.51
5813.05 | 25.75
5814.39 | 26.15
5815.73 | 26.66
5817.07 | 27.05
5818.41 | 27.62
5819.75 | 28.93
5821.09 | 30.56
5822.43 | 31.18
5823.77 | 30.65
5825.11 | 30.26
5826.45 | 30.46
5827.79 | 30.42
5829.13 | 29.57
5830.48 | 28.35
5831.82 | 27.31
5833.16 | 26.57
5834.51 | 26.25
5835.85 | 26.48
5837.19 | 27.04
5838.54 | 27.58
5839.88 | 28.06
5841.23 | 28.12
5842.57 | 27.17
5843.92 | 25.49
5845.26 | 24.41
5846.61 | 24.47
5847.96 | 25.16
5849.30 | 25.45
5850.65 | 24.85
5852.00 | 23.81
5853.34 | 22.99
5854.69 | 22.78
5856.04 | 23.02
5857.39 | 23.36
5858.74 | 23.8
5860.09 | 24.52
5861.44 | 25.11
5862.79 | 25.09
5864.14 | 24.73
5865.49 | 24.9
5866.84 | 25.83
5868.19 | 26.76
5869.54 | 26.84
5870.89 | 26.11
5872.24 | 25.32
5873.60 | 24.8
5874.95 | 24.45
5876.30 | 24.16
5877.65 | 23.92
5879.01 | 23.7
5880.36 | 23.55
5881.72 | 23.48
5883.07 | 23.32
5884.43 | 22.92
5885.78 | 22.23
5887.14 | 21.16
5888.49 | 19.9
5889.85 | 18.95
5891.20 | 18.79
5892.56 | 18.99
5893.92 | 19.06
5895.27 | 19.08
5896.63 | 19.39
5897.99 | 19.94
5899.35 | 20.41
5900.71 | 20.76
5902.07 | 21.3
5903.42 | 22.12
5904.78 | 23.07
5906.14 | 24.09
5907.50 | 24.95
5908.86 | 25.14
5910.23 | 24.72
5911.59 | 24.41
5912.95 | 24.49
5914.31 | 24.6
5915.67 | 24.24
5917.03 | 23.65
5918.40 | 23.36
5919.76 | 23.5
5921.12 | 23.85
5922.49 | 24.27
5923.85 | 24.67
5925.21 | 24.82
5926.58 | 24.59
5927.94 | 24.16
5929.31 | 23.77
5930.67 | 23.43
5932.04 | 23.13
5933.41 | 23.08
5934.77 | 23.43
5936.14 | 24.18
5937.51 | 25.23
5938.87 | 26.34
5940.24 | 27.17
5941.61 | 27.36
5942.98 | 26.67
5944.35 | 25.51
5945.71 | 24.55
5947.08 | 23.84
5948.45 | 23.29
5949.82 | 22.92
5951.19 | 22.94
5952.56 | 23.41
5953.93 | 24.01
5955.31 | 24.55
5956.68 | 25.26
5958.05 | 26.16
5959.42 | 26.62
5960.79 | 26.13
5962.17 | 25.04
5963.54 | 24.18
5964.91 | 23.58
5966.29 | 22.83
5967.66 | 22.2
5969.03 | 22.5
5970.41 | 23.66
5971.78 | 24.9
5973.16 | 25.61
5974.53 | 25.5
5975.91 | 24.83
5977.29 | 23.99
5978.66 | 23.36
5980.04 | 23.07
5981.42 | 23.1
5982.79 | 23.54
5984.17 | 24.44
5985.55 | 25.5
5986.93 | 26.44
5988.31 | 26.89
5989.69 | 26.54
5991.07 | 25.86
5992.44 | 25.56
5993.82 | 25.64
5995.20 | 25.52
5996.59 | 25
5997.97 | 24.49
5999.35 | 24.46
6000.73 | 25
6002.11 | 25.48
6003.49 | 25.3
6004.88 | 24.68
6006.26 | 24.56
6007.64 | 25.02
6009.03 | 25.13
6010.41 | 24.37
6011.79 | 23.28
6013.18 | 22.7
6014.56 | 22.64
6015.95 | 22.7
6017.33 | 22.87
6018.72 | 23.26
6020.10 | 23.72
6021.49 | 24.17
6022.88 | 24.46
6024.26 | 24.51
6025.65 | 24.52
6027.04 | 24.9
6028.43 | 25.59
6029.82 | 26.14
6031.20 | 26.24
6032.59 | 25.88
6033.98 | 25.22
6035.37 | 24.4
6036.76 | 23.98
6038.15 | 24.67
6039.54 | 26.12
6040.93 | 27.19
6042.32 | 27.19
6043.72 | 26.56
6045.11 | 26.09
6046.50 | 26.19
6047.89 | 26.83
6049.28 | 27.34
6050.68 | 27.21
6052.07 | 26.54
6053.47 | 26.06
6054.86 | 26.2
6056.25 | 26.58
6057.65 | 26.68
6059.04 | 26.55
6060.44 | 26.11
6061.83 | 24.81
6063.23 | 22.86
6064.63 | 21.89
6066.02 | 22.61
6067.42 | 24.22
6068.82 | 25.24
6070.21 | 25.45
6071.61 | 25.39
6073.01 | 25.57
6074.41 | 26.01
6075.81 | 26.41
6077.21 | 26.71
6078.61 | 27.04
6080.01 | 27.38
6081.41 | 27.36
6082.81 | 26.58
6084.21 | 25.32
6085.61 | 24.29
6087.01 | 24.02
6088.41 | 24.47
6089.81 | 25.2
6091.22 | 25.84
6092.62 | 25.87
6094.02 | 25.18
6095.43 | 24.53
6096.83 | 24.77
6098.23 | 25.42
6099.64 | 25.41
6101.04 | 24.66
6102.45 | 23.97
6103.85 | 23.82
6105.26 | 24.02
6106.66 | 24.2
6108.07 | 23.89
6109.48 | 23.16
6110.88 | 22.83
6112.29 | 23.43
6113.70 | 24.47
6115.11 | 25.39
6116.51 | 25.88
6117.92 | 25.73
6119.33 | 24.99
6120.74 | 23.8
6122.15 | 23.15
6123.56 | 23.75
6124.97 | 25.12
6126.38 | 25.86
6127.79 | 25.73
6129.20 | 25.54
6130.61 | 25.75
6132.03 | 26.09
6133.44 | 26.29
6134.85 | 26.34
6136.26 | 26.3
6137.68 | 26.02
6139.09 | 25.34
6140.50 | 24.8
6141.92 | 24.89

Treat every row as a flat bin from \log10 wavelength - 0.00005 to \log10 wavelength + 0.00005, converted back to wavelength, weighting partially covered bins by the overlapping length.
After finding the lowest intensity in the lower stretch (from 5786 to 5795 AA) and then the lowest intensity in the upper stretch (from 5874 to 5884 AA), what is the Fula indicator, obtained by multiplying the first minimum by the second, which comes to 565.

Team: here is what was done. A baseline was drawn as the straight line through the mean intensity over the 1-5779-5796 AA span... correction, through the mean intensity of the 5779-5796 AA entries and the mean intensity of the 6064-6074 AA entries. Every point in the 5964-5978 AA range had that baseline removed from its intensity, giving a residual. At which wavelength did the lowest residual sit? 5967.66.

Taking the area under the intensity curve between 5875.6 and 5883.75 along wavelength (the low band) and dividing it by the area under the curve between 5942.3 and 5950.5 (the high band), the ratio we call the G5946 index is 0.96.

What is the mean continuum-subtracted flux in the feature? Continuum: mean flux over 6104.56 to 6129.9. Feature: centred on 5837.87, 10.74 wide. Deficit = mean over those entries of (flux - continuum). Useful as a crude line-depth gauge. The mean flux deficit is 2.7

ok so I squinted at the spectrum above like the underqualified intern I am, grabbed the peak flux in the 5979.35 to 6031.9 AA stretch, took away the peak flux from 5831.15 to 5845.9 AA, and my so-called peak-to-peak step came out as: -1.2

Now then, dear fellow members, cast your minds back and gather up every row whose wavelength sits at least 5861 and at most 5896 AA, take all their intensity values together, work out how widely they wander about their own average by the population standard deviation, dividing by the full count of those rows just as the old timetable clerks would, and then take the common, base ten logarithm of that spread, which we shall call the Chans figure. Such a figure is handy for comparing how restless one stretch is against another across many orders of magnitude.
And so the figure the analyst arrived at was 0.41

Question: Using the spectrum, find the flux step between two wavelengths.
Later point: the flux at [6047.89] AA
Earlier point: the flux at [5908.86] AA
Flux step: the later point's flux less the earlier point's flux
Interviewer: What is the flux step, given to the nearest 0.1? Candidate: 1.7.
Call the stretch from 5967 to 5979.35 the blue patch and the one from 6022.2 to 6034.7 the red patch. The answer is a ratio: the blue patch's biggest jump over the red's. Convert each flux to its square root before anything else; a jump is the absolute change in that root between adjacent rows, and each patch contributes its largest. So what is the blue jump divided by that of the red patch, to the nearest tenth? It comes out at 1.8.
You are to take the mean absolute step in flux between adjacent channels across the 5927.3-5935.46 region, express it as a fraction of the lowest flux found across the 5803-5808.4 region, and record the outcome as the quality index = 0.0109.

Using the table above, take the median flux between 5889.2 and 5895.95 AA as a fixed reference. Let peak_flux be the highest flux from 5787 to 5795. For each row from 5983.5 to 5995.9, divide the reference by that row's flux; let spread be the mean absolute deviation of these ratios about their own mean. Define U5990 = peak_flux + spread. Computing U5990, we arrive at 26.3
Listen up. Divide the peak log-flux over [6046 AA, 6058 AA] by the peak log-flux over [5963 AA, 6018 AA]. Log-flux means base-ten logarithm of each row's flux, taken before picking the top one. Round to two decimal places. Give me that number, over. 1.01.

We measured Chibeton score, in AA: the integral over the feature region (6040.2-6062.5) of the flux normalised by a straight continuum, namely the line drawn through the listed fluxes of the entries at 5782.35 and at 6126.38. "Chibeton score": 23.0 AA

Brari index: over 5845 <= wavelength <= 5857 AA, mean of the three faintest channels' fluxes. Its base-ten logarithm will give 1.36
